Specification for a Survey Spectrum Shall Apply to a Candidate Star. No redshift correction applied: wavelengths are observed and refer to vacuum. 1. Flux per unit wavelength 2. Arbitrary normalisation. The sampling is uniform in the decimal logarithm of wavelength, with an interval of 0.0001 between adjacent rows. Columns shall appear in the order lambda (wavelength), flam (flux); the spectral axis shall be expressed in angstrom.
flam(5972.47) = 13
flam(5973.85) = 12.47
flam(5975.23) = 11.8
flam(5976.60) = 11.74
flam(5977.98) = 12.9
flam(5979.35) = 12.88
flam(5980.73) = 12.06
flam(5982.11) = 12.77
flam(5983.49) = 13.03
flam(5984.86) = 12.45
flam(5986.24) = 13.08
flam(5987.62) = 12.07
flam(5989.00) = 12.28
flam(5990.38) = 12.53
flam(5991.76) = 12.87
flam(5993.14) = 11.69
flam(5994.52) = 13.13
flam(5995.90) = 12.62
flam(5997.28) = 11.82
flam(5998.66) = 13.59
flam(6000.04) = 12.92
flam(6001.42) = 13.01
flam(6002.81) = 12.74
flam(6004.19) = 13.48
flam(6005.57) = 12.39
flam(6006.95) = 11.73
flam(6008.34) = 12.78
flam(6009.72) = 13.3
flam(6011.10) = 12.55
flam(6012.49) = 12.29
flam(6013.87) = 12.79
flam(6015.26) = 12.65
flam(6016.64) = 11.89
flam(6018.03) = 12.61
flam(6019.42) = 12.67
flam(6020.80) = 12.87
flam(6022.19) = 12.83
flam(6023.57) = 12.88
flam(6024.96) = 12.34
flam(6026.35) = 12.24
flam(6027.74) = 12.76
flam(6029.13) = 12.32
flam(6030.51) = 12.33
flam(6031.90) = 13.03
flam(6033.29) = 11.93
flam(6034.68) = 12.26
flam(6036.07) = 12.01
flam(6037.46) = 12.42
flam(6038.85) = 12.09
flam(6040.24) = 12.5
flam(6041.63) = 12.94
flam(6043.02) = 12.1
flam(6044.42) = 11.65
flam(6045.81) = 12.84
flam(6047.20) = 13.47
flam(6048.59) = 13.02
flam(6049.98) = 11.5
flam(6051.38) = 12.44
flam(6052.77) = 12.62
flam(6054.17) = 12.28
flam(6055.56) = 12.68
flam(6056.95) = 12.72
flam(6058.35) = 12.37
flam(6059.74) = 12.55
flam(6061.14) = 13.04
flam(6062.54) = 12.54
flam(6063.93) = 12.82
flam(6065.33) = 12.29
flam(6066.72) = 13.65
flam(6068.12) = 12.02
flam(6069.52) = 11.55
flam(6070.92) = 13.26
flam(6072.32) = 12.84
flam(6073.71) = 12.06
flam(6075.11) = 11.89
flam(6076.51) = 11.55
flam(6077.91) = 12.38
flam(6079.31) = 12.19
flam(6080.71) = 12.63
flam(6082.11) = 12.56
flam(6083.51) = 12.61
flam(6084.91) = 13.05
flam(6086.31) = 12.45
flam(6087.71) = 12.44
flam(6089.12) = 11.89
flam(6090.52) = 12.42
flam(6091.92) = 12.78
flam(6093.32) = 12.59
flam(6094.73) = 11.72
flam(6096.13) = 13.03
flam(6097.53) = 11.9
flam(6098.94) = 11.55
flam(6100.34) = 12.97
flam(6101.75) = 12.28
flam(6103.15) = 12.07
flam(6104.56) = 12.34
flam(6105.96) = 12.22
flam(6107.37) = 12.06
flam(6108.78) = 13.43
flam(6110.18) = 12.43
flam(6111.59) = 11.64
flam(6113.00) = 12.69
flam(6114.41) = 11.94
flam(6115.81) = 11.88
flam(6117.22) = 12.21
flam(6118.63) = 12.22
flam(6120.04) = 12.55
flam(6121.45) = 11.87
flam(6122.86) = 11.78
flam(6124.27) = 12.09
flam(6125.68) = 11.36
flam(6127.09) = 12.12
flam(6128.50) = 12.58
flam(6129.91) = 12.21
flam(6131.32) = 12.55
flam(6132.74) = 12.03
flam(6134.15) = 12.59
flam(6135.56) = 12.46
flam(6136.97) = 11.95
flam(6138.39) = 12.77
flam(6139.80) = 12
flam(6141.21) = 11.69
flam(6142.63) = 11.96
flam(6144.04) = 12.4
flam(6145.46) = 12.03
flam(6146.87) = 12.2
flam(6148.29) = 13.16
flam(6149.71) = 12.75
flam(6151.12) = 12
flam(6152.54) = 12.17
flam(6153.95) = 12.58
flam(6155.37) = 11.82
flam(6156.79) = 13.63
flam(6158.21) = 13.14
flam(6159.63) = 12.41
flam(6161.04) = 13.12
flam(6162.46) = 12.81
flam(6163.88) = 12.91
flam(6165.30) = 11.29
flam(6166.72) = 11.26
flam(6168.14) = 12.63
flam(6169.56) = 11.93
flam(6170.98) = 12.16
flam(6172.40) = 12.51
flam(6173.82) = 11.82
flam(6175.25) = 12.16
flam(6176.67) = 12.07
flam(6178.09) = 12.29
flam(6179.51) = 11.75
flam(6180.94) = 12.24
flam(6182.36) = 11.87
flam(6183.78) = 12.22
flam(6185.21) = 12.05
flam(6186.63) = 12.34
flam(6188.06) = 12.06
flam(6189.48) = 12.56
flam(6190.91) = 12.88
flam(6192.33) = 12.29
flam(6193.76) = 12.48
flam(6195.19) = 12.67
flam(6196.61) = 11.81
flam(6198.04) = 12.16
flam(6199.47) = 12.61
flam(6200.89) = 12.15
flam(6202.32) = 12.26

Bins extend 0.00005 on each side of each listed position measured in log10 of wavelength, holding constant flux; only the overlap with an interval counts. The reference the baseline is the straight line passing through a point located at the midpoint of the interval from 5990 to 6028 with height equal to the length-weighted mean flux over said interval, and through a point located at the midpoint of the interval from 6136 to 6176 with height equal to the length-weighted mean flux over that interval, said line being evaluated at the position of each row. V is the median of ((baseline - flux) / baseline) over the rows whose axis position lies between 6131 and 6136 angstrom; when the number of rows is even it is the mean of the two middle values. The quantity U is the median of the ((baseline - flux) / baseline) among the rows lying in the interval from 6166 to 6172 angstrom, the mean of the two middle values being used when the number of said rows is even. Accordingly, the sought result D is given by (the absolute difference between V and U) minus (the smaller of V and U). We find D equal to 0.041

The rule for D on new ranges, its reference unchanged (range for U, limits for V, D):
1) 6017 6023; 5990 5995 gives 0.020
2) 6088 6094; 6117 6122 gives 0.022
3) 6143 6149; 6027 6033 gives -0.004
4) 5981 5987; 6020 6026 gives 0.021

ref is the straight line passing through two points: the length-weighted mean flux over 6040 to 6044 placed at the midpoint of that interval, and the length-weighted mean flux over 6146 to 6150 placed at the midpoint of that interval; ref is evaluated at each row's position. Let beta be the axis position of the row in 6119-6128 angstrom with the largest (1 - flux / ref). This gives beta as 6125.68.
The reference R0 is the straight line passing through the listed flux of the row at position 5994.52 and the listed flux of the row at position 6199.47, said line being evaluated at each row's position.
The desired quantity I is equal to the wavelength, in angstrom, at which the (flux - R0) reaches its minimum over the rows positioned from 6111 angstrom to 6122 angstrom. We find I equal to 6111.59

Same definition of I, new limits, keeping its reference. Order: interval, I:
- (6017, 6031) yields 6026.35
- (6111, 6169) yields 6125.68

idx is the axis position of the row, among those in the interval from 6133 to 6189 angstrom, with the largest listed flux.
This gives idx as 6156.79 angstrom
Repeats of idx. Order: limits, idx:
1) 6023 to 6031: 6023.57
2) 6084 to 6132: 6108.78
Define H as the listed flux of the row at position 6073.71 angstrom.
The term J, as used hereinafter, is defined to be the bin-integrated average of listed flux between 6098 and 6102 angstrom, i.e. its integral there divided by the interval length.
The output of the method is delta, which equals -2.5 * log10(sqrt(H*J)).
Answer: -2.71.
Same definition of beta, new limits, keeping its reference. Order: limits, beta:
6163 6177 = 6166.72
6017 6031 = 6026.35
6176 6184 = 6179.51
